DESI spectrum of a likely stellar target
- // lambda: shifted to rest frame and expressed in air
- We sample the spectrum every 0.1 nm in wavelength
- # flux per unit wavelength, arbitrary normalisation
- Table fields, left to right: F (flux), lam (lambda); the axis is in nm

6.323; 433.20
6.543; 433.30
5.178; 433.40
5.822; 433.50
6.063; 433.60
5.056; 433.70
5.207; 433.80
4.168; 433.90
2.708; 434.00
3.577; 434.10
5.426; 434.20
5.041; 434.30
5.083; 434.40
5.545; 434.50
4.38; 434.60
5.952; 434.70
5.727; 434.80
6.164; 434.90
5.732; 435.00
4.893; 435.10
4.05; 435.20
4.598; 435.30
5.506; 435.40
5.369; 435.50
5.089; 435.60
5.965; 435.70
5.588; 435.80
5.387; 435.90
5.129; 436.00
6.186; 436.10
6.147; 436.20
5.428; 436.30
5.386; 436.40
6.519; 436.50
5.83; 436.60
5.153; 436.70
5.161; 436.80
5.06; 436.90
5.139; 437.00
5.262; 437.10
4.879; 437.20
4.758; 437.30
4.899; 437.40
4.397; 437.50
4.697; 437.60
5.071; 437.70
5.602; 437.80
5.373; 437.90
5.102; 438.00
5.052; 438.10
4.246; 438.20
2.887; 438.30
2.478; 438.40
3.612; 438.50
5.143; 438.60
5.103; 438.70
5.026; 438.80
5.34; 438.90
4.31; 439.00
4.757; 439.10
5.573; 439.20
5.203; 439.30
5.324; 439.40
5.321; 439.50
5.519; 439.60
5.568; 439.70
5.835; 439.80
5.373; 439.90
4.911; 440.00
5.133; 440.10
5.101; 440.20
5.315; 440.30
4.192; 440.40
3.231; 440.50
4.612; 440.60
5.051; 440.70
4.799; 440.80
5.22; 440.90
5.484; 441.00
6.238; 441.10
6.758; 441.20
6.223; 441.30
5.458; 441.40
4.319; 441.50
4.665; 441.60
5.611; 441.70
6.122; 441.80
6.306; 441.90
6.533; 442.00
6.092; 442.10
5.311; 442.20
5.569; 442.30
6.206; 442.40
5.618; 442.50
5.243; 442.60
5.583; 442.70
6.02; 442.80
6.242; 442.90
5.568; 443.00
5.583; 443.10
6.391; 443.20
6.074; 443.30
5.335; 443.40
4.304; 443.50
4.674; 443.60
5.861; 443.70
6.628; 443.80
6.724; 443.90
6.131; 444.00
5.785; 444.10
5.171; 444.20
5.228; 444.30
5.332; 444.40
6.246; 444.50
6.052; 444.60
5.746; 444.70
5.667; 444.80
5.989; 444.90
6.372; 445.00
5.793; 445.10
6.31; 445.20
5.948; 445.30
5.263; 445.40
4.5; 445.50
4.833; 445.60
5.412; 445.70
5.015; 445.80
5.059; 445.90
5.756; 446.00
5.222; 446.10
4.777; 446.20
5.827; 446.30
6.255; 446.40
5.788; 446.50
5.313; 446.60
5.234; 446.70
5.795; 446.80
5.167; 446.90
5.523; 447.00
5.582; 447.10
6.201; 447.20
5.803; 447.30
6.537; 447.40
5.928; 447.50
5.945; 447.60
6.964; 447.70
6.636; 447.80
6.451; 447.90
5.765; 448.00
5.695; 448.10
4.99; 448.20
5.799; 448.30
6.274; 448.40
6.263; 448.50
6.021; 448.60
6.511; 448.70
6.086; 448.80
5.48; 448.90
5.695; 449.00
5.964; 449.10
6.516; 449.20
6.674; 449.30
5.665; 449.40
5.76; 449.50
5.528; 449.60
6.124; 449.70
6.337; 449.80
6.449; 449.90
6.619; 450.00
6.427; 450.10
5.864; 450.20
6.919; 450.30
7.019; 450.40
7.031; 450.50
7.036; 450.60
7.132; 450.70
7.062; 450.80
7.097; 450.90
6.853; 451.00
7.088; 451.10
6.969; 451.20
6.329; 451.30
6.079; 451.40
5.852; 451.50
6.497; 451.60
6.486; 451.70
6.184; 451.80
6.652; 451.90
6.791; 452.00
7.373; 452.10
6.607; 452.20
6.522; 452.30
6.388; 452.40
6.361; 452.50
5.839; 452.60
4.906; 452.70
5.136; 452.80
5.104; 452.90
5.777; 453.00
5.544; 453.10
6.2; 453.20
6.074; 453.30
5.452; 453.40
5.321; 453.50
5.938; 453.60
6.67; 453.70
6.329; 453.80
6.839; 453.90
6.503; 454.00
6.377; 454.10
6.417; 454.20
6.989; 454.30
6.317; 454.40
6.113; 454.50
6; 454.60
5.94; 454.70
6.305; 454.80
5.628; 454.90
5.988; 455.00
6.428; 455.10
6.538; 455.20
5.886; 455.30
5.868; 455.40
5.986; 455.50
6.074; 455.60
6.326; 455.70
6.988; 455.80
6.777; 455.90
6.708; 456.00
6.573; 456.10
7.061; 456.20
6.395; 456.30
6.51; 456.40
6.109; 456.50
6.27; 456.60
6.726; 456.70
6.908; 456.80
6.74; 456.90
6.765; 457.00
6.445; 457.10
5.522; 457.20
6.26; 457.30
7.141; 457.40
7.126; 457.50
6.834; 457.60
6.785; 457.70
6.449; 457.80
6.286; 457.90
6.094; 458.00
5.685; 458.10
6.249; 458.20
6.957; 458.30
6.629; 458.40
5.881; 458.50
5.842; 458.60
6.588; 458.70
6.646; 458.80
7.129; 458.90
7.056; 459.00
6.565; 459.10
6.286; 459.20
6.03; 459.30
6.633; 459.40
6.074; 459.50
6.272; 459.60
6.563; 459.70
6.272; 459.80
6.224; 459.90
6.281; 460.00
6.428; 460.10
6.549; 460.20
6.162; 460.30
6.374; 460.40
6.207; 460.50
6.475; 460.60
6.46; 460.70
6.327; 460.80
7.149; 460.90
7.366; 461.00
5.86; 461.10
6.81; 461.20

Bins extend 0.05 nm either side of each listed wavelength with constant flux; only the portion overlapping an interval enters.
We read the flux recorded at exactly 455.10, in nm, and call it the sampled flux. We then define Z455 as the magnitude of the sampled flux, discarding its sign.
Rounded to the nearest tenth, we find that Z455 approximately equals 6.4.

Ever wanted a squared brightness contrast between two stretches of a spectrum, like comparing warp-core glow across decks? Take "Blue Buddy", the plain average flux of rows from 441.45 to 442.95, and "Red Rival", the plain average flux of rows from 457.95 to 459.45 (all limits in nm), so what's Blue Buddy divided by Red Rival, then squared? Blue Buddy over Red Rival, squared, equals 0.79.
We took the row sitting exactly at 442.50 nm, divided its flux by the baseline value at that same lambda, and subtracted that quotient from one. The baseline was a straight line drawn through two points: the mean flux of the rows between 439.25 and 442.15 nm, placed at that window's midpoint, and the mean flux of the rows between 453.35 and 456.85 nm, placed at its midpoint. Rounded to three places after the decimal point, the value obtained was -0.025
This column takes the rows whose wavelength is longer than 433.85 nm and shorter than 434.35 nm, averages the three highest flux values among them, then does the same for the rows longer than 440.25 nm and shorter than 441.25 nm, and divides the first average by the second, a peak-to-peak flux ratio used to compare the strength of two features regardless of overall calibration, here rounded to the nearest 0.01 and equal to 0.79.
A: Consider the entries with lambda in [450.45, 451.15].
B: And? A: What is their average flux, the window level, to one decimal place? 7.0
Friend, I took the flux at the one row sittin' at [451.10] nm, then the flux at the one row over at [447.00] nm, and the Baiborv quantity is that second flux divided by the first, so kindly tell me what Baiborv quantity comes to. 0.78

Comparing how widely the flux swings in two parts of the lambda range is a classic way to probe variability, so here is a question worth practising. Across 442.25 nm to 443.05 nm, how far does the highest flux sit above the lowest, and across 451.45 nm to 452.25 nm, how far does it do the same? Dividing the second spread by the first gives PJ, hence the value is 1.5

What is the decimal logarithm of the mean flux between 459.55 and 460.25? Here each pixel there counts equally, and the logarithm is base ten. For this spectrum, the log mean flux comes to 0.804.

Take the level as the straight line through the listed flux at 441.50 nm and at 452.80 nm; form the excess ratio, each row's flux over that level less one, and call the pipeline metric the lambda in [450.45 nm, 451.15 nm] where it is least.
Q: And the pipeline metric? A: 451.00 nm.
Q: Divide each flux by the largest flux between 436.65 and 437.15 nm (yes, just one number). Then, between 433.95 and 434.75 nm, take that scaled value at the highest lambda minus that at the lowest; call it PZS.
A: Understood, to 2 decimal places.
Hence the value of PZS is 0.62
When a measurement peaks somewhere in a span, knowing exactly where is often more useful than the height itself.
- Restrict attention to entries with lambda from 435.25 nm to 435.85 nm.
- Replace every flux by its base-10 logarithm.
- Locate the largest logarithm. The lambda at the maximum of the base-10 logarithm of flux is 435.70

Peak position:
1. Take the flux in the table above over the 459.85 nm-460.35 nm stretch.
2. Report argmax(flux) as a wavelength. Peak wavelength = 460.20 nm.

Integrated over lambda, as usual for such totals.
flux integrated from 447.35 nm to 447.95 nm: 3.85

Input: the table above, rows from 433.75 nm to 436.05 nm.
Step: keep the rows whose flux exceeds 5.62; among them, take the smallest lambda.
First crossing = 434.70 nm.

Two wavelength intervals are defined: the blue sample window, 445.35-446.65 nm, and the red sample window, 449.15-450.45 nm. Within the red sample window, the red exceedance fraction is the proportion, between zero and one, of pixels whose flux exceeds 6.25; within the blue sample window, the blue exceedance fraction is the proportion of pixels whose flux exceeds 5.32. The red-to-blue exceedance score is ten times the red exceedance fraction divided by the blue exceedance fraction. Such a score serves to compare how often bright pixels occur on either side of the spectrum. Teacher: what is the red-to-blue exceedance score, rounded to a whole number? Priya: 16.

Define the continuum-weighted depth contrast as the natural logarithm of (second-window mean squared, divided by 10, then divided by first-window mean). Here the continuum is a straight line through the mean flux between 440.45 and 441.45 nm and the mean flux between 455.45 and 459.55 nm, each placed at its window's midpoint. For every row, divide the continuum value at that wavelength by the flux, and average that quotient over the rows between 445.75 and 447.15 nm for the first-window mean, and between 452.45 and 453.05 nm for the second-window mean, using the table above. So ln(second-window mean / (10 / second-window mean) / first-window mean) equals -2.12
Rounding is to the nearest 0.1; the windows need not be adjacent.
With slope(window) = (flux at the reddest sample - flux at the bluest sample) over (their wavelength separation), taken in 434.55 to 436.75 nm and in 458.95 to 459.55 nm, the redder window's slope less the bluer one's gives -2.3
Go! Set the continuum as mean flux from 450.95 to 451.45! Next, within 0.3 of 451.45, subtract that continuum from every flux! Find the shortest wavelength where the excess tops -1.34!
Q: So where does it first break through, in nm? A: 451.20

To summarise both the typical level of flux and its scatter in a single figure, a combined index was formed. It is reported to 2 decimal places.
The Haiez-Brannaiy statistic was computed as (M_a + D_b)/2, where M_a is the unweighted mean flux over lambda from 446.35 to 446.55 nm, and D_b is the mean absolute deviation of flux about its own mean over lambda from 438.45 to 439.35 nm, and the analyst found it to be 3.23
